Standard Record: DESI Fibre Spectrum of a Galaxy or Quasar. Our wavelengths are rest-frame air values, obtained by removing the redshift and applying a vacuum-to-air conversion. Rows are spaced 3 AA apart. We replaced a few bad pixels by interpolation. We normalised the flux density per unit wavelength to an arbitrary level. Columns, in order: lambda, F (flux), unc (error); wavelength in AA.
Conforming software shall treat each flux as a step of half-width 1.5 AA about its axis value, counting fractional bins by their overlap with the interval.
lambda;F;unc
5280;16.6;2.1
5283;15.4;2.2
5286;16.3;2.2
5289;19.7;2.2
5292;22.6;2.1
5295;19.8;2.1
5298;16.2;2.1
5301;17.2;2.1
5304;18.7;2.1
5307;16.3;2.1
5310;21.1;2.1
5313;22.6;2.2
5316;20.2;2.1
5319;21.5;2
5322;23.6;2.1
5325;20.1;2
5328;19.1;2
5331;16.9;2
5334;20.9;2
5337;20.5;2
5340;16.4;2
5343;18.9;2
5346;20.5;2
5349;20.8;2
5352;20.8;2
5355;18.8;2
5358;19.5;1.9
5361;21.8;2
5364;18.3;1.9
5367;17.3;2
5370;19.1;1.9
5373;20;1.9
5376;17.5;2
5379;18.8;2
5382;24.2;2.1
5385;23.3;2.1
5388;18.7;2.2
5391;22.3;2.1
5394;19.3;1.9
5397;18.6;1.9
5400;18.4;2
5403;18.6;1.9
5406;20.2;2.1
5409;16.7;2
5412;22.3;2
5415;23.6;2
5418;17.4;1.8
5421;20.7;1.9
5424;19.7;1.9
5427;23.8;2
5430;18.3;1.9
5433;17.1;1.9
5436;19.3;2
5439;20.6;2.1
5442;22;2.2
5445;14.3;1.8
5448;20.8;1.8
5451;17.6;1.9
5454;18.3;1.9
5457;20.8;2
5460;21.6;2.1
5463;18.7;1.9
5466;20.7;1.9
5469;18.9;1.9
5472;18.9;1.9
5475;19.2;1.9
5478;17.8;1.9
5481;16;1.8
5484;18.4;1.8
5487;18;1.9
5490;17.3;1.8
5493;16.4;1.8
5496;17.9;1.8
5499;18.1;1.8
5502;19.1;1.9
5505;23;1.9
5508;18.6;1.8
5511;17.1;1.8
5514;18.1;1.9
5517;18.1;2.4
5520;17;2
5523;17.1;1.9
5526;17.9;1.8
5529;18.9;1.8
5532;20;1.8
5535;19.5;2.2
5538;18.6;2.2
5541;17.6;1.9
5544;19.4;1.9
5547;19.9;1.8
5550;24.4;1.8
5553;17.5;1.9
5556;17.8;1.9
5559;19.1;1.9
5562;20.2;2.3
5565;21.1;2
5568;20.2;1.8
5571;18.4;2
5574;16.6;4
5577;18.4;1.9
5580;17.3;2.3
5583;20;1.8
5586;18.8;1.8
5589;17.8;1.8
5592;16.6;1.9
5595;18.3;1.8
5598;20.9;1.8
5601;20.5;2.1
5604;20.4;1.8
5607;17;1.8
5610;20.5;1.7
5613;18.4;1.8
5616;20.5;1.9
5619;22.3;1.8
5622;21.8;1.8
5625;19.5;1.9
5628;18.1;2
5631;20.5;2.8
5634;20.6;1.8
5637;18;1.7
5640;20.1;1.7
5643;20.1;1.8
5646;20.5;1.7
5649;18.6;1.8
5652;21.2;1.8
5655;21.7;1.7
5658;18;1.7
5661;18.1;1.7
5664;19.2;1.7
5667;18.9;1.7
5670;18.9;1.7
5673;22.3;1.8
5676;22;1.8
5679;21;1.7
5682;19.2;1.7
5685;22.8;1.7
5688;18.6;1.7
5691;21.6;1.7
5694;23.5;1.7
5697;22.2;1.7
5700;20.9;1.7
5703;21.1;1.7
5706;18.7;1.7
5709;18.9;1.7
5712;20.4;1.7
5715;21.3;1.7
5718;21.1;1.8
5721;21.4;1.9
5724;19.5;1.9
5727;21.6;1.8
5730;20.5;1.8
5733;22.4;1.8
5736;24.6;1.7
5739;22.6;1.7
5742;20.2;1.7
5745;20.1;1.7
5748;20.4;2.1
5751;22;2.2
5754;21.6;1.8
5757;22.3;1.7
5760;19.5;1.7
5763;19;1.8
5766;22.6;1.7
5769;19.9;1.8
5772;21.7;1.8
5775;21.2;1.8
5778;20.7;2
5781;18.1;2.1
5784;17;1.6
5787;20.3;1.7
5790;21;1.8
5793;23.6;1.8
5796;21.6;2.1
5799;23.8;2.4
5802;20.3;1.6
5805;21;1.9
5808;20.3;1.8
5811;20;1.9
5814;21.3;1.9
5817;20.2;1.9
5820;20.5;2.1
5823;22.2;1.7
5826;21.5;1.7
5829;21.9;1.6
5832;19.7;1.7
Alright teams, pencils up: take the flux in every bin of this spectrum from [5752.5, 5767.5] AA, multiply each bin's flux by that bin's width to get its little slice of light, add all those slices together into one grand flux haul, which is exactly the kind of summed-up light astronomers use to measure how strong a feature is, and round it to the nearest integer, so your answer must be 315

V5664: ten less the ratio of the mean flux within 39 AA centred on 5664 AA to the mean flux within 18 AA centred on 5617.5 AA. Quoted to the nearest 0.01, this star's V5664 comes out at 9.03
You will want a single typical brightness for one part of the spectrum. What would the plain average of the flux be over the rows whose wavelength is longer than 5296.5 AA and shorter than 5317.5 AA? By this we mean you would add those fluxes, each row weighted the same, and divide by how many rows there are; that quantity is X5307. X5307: 18.9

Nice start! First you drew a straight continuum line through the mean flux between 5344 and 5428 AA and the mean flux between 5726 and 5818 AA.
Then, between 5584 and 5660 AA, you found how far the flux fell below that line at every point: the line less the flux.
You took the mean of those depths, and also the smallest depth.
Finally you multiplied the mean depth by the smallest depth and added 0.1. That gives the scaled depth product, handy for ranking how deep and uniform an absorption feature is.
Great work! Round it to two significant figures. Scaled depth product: -1.6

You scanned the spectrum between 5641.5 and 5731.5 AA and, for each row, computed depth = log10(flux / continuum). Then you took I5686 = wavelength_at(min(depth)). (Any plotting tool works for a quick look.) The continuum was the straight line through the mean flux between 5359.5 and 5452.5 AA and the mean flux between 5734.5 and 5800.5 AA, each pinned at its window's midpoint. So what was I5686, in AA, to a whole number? 5658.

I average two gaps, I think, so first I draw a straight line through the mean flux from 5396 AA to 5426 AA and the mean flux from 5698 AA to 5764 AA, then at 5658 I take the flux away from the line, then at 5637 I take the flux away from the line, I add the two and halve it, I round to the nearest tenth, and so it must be 2.6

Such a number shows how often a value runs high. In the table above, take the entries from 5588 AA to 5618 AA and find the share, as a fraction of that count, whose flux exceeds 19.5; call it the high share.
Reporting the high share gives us 0.50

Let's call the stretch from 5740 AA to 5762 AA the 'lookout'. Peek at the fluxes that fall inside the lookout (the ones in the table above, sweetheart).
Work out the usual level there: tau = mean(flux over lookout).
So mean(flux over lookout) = 20.9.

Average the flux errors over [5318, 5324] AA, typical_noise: 2.05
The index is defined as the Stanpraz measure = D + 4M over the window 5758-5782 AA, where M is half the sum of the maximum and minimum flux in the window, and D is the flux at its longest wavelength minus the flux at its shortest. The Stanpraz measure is 80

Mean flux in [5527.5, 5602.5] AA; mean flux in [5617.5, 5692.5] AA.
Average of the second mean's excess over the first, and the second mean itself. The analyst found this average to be 10.6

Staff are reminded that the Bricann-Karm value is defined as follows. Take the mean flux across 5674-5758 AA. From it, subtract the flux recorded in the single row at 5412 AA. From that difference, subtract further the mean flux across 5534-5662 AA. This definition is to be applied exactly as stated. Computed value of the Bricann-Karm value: -21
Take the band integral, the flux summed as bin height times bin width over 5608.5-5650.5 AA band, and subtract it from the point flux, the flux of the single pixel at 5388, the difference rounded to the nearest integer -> -820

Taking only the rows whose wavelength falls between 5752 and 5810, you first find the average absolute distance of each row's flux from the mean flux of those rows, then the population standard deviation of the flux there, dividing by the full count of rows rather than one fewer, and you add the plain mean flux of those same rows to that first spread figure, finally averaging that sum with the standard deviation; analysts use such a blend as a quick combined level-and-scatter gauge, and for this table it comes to 11.9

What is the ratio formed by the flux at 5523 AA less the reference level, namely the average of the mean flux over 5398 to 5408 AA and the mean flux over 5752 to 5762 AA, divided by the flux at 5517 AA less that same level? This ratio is 1.5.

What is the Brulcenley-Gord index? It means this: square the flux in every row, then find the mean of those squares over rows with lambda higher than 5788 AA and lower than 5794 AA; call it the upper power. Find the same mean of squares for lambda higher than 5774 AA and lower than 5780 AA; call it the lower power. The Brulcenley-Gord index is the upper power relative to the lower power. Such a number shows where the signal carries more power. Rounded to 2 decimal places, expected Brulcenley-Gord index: 1.14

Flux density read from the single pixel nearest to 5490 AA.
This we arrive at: 17.3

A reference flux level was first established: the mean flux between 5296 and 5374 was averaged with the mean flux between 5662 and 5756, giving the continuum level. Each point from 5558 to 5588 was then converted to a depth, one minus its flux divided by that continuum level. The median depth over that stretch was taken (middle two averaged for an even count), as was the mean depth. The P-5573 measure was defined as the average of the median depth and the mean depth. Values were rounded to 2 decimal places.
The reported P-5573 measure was 0.06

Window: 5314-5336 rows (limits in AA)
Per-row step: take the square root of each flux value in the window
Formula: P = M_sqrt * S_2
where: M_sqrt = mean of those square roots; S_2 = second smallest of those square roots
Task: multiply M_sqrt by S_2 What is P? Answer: 19.7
